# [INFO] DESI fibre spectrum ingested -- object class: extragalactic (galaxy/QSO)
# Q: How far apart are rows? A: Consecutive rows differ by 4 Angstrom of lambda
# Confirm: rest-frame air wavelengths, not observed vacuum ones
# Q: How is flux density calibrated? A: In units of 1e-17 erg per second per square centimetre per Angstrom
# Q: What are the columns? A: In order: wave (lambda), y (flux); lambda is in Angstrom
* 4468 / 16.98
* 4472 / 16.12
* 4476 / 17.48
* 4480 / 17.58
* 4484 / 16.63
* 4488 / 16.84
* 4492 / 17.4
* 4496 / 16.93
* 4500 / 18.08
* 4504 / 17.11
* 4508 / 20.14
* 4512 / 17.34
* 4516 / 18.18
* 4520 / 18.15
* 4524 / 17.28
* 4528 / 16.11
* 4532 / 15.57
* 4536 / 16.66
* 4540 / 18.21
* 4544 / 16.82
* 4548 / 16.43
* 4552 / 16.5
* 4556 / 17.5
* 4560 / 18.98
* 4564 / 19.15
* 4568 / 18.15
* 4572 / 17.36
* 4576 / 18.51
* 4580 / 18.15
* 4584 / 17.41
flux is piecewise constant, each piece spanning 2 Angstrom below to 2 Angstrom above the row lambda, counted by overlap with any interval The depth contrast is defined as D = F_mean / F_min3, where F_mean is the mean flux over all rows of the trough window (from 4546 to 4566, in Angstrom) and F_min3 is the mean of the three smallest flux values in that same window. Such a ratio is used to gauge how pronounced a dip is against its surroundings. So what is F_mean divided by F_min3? 1.05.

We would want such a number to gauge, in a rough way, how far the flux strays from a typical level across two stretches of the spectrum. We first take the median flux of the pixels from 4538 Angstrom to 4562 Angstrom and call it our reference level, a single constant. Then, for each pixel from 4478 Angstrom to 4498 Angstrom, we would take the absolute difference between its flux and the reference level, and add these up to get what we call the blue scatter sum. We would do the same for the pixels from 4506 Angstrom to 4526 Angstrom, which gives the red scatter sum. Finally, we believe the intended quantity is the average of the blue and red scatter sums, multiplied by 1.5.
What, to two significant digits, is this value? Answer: 5.3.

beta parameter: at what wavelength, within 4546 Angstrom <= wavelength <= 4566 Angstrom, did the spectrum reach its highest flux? 4564 Angstrom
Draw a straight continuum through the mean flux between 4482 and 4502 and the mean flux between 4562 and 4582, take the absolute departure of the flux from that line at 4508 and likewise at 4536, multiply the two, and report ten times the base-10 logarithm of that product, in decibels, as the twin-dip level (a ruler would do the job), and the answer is 5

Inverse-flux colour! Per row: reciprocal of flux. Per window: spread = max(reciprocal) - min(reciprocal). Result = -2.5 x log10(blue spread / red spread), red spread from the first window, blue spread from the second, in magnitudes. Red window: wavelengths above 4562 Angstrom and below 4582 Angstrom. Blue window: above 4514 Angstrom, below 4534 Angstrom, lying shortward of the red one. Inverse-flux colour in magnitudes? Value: -0.6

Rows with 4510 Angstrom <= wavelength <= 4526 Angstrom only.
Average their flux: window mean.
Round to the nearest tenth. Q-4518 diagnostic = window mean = 17.7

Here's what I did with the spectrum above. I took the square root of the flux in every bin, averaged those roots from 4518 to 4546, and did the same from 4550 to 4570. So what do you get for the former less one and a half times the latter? -2.3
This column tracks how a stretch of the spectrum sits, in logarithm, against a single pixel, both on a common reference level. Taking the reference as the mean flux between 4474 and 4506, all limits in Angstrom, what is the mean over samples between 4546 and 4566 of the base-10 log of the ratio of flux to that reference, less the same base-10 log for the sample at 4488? 0.021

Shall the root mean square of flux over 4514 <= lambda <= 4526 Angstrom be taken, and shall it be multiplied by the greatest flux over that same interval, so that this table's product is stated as 325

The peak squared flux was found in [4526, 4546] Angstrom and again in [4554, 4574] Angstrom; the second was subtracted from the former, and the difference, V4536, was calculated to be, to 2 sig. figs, -35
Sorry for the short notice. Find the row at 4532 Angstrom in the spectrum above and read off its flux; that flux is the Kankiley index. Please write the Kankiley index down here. 15.57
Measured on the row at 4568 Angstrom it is 18.15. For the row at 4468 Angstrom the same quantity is 16.98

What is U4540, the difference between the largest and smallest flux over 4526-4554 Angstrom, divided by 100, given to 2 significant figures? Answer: 0.026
